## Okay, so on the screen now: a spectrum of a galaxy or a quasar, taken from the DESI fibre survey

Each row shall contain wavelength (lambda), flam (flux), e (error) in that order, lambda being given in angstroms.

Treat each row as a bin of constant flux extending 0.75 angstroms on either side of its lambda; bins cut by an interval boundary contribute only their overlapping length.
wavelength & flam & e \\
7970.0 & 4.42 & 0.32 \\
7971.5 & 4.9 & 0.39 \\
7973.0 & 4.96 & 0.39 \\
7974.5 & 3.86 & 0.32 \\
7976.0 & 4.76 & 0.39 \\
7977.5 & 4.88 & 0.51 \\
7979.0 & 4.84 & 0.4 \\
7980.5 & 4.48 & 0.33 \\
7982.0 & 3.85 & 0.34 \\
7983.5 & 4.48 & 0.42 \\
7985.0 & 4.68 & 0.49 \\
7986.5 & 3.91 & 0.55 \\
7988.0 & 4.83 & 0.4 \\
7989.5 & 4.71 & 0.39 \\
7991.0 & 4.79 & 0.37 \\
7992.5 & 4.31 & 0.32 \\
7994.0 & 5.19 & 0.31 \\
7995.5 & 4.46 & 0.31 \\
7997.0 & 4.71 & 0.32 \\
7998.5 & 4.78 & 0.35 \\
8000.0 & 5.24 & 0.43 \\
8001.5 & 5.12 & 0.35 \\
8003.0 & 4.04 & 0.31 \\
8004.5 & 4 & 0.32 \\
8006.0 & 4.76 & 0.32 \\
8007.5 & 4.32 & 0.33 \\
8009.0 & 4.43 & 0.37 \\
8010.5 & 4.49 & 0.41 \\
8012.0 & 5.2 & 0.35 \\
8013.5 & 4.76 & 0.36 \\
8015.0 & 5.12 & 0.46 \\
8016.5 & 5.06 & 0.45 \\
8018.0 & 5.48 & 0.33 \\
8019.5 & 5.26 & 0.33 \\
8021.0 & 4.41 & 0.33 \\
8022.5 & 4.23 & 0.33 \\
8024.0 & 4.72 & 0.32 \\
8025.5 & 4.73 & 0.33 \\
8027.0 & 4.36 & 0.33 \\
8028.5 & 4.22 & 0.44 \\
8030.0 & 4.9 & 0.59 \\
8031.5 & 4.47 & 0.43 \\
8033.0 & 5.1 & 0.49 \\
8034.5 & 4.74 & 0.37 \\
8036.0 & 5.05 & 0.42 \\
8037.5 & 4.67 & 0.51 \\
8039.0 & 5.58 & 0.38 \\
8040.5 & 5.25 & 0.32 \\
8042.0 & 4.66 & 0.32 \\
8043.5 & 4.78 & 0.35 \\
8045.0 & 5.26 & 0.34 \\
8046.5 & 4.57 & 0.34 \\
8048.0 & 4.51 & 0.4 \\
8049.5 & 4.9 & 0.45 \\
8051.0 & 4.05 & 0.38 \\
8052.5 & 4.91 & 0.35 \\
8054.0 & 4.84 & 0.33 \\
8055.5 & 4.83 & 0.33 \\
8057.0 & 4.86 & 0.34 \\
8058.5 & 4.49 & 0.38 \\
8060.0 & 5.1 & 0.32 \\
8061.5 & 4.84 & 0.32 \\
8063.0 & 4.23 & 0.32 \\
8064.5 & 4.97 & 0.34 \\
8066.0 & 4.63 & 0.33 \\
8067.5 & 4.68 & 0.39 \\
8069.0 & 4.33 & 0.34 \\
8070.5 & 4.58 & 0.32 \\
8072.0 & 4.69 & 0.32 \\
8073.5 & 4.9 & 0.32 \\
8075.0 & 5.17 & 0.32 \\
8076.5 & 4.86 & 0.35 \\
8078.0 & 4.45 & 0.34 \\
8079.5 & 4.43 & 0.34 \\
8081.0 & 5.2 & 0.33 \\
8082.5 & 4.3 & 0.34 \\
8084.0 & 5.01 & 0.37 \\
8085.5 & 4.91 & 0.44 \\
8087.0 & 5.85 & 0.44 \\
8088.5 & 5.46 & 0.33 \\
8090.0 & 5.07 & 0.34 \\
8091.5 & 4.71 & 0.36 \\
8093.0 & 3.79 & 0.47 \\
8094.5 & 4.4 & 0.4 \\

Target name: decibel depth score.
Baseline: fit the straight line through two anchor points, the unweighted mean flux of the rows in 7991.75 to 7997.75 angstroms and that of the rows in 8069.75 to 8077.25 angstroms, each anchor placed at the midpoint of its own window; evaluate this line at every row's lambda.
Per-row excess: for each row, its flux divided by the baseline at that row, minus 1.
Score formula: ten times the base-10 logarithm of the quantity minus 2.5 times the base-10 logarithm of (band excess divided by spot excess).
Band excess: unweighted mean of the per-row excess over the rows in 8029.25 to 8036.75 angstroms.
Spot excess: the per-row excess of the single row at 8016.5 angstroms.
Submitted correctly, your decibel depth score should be 1.3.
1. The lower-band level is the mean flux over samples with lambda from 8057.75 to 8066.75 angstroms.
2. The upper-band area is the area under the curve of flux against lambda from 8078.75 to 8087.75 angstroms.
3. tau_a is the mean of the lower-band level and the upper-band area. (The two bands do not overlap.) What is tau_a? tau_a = 24.6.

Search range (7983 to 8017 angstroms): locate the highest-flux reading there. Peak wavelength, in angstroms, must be 8000.0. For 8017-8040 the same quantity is 8039.0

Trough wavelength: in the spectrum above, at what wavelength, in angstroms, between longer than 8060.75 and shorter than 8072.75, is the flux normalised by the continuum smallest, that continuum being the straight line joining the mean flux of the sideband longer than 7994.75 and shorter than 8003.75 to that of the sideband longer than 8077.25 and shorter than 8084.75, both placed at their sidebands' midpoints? 8063.0 angstroms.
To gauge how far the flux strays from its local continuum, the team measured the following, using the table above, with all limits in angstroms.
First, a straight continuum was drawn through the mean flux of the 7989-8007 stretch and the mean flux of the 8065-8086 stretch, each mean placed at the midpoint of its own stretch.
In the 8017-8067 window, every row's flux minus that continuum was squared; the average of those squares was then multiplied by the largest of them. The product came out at 0.11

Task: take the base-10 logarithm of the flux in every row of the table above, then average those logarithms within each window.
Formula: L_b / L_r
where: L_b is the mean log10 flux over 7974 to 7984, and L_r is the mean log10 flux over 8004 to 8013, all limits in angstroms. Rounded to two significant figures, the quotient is 0.99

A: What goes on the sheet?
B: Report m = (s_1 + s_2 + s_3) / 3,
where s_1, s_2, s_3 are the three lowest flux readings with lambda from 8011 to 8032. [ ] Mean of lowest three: 4.27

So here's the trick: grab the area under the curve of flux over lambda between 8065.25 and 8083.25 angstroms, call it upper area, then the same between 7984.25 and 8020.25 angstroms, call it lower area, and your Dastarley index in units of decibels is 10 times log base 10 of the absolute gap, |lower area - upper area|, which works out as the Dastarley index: 19.4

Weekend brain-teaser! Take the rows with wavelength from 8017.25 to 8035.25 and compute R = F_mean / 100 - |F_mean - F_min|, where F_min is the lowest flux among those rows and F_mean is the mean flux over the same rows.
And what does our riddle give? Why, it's -0.45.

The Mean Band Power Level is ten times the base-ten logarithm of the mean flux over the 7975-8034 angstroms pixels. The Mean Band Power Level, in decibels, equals 6.69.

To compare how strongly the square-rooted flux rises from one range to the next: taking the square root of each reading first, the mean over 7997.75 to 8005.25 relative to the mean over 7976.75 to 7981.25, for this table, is 0.988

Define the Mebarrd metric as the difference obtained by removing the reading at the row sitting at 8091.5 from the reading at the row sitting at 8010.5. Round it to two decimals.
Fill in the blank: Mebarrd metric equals -0.22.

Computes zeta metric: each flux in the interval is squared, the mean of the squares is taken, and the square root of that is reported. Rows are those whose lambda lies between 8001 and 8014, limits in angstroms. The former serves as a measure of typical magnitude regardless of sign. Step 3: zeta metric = 4.59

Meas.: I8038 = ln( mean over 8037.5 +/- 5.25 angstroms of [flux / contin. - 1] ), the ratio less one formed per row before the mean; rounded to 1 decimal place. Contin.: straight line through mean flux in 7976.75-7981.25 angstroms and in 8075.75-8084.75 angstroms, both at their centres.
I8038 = -2.8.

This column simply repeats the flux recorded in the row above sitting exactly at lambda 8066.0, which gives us 4.63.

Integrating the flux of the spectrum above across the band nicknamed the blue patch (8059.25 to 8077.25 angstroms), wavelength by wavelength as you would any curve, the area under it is 85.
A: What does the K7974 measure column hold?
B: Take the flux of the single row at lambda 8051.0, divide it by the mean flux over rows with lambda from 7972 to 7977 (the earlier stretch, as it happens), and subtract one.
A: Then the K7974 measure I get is -0.11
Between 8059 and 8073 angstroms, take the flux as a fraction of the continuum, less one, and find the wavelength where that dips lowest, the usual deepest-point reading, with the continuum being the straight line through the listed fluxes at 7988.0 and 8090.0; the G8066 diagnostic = 8063.0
